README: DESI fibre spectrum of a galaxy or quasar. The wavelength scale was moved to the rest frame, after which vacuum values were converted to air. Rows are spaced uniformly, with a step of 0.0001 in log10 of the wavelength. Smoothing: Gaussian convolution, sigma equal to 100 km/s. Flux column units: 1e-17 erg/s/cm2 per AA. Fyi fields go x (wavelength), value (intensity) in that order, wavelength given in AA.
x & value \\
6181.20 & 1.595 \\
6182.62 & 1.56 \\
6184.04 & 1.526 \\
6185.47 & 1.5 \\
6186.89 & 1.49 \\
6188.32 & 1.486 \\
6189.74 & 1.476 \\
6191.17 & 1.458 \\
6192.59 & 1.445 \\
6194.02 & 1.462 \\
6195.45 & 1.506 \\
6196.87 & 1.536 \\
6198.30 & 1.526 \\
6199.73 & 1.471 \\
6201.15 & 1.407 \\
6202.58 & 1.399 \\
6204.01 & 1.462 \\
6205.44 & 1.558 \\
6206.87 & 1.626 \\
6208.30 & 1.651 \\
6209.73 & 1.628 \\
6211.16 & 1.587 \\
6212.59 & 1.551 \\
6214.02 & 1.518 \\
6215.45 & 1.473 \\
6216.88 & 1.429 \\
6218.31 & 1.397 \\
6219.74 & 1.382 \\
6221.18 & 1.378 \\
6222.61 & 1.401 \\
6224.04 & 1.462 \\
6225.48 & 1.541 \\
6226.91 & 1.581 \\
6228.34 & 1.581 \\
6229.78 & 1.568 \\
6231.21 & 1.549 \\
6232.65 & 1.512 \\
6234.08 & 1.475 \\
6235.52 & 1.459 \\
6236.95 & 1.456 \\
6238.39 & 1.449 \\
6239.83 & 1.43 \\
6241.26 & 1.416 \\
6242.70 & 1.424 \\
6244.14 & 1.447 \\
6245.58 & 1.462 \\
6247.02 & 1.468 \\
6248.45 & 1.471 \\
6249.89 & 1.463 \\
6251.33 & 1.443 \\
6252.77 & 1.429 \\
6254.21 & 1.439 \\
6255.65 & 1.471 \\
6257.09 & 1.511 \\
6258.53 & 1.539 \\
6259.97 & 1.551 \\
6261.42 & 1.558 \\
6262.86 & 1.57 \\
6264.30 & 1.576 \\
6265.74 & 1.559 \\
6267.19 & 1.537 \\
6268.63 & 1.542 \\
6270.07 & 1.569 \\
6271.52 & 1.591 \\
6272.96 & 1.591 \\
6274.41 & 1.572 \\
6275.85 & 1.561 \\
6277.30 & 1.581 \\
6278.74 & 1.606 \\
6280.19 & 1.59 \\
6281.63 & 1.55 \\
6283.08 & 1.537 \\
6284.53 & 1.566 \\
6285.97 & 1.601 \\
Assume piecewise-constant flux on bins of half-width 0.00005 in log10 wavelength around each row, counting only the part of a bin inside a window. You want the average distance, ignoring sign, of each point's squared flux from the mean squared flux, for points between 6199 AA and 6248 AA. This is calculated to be 0.20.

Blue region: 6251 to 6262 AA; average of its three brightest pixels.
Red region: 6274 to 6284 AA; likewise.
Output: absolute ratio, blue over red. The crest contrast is 0.97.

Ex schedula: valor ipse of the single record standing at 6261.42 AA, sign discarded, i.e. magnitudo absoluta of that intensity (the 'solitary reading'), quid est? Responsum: 1.56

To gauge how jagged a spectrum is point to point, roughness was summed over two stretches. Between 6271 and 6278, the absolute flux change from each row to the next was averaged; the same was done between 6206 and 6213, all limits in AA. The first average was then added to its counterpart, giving 0.044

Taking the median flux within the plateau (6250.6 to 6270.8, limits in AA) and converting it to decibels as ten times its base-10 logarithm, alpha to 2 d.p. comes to 1.88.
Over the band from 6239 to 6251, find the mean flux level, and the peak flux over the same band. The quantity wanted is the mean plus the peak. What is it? 2.92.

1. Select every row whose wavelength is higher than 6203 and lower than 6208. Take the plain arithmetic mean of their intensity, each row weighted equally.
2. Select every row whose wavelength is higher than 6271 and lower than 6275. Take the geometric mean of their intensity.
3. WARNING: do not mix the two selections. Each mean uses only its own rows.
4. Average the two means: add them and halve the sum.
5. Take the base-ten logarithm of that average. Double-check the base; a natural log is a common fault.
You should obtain 0.195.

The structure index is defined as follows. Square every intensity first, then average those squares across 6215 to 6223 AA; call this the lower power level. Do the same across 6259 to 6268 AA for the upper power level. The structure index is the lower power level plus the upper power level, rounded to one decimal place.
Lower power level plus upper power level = 4.4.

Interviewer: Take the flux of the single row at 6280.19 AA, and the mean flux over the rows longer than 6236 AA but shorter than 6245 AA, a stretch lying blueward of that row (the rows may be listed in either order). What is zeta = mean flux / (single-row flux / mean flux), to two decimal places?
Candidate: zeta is 1.30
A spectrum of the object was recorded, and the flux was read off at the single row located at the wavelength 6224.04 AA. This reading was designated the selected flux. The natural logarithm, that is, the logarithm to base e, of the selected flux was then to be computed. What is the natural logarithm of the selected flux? 0.38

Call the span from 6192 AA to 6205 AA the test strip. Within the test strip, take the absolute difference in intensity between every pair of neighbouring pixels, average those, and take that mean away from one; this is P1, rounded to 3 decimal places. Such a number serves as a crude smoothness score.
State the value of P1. 0.964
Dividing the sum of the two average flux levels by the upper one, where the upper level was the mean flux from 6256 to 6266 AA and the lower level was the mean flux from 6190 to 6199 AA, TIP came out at 1.96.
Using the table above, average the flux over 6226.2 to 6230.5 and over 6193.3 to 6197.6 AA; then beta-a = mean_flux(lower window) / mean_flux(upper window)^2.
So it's 0.60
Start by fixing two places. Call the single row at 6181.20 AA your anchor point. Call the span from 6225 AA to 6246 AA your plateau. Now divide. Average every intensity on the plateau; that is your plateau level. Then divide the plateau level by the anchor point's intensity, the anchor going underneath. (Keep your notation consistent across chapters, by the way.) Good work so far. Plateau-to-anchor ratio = 0.934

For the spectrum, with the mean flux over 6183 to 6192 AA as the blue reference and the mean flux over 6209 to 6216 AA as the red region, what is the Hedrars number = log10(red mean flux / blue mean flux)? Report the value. 0.018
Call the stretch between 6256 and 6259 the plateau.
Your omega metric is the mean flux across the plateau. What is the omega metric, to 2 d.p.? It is 1.52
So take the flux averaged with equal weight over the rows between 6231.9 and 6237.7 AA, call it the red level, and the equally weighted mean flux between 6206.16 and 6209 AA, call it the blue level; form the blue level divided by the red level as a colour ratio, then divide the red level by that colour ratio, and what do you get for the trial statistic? 1.33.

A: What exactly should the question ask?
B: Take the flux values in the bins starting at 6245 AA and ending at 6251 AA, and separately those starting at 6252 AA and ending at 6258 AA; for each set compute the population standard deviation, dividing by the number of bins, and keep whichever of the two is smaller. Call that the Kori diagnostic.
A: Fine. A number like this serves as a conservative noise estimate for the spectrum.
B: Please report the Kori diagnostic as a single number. 0.0037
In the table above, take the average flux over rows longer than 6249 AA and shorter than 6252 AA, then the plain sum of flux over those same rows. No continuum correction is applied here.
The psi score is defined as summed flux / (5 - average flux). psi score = 0.819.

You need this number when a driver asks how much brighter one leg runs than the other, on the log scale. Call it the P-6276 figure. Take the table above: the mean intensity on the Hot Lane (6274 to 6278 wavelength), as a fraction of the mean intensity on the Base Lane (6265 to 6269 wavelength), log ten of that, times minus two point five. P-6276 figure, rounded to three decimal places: -0.018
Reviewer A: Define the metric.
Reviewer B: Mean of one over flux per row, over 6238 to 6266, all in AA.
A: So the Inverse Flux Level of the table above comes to 0.675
